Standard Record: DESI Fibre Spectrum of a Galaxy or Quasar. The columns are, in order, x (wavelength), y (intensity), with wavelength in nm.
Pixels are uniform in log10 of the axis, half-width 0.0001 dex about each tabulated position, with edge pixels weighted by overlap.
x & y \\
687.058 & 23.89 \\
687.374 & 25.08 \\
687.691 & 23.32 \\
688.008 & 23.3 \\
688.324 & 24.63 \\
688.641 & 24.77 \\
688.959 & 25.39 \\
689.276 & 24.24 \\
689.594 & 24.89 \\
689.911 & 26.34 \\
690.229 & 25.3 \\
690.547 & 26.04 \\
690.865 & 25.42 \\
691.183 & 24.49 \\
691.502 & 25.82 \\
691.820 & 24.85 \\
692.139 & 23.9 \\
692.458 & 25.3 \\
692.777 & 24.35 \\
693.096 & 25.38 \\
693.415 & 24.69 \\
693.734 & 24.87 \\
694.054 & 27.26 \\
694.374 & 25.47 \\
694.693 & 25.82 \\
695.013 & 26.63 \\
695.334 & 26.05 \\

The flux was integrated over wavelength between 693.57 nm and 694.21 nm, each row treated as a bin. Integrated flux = 16.7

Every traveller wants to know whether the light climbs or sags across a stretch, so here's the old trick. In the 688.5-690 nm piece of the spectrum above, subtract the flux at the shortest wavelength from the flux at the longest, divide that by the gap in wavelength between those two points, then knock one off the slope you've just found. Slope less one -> 0.24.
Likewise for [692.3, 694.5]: -0.91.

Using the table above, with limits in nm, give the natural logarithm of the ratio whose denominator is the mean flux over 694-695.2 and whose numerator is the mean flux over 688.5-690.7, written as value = -0.04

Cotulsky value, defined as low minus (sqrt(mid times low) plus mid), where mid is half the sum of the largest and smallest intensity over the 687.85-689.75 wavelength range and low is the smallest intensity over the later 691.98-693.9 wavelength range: -24.6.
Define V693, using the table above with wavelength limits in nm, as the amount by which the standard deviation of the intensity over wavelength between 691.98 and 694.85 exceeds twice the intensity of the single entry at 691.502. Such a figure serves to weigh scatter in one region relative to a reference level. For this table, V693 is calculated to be -50.7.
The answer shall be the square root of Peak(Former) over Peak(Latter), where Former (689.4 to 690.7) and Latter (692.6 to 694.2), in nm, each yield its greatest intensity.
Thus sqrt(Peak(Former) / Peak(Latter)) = 0.98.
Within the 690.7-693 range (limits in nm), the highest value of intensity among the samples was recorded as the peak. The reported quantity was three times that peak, 77.5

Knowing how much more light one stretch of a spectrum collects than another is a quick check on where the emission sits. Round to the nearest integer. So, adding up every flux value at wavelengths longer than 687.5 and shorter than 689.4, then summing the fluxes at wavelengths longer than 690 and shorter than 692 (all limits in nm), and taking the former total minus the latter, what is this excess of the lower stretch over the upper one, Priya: -6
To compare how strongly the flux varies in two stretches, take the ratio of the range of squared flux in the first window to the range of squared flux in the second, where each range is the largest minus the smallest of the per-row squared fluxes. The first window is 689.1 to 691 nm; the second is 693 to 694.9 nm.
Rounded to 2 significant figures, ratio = 0.80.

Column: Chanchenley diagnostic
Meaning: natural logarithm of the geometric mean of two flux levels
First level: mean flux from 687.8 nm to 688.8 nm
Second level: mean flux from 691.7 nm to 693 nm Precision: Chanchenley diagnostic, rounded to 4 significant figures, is 3.195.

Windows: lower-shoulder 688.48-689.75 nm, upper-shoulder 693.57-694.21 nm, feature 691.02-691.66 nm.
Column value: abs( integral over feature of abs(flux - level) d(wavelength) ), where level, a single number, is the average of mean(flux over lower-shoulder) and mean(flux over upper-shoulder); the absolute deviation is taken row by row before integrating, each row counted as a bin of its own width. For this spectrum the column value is 0.42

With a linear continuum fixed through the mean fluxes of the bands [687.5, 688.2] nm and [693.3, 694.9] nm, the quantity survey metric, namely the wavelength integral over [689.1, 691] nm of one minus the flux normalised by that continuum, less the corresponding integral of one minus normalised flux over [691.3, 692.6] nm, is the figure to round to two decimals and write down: -0.09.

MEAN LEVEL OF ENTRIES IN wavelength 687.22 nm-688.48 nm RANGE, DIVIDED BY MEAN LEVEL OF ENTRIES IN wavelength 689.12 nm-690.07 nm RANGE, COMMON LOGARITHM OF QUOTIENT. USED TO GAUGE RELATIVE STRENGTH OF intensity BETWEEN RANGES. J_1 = -0.019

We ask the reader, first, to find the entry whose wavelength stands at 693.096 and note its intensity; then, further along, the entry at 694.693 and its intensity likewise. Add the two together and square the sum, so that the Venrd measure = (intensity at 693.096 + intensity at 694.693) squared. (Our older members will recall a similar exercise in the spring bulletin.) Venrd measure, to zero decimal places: 2621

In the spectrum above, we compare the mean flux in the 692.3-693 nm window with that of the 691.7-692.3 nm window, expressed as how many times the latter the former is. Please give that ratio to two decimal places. 1.02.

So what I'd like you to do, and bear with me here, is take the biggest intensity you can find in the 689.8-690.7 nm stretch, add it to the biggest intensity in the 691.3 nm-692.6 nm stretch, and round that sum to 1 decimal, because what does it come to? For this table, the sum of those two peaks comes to 52.2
